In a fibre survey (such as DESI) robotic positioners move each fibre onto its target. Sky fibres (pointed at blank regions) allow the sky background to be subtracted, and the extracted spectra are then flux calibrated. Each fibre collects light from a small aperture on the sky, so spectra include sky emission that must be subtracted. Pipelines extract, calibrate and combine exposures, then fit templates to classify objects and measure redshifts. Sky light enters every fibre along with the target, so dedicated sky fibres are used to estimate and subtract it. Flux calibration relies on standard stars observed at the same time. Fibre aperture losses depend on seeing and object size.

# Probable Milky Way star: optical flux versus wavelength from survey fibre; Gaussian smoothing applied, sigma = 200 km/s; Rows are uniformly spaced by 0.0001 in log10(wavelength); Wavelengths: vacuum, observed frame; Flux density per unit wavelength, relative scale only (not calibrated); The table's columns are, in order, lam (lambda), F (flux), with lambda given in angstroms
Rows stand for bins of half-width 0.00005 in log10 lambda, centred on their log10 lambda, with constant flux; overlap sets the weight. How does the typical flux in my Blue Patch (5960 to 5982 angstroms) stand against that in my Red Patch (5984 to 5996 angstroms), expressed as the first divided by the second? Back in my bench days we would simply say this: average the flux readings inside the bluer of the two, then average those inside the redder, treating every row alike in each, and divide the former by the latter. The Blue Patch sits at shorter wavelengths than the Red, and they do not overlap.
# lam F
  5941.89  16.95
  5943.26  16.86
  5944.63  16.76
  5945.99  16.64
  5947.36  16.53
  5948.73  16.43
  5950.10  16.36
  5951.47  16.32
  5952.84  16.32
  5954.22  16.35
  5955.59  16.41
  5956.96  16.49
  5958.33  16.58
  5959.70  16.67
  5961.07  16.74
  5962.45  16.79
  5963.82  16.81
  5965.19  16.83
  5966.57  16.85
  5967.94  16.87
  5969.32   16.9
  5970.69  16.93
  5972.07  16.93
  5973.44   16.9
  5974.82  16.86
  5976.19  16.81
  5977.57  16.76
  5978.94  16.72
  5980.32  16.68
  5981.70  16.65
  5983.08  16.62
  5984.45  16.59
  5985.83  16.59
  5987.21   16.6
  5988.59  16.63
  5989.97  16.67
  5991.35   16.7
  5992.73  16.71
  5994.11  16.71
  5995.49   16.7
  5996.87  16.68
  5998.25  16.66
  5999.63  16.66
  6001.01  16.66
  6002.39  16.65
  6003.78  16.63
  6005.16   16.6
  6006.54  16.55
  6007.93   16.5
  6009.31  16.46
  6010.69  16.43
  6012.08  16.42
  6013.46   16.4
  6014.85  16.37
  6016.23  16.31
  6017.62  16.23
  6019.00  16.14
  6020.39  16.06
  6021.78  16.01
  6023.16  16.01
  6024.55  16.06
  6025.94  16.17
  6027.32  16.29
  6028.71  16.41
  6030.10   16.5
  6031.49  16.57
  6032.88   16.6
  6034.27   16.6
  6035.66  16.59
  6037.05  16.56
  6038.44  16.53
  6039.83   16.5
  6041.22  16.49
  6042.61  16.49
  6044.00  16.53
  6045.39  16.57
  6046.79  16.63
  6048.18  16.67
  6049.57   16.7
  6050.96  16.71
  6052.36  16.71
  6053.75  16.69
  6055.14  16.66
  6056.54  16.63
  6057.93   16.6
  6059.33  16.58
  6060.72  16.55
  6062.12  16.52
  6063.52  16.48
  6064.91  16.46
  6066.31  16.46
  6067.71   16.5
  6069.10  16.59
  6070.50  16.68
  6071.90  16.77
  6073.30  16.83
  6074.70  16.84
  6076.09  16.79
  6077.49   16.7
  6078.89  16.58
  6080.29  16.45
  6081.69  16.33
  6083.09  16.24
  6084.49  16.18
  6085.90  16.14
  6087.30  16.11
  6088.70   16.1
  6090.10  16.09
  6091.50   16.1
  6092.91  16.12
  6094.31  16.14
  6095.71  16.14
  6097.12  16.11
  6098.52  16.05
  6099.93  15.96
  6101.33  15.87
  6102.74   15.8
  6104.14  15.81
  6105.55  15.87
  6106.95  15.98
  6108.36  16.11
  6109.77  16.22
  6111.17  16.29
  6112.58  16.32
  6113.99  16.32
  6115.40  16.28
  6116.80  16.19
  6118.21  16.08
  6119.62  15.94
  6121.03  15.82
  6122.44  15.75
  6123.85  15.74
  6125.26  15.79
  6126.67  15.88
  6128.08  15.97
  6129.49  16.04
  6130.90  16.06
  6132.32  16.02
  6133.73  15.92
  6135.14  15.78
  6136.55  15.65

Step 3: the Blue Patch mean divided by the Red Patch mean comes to 1.01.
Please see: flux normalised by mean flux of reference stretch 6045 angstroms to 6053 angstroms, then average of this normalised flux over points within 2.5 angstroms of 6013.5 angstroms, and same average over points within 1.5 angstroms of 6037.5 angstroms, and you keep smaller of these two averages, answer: 0.984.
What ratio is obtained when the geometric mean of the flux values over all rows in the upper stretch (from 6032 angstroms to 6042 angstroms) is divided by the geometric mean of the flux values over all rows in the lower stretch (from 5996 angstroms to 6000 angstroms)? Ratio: 0.993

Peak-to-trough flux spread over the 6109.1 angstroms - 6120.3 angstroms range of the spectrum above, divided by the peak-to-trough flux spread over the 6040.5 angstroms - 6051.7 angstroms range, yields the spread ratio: 1.7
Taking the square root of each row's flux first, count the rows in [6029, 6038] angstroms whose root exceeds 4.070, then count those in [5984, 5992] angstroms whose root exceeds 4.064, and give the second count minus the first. 2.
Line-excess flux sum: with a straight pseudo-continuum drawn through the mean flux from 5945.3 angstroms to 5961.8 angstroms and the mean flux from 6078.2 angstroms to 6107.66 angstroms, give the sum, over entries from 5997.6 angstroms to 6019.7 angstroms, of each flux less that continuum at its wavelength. 2.3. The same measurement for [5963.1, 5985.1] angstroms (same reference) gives 5.8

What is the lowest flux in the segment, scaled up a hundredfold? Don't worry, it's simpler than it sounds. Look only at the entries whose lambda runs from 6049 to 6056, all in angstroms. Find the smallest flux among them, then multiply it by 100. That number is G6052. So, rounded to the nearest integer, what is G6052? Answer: 1666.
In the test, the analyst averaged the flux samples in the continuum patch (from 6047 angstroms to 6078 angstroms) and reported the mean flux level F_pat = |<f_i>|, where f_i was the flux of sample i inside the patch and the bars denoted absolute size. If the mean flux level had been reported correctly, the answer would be 16.6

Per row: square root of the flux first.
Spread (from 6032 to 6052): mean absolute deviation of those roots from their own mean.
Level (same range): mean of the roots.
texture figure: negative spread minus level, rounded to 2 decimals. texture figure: -4.08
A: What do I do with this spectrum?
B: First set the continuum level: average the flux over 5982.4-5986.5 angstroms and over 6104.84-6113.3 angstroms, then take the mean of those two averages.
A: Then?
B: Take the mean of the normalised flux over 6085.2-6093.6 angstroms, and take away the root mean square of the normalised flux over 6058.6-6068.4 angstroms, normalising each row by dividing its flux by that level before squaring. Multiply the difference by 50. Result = -1.2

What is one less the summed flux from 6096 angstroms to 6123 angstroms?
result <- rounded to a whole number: -304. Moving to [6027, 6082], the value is -662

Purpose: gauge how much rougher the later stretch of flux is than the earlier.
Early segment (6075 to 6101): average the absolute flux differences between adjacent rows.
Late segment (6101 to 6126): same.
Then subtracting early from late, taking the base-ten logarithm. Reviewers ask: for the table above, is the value -1.8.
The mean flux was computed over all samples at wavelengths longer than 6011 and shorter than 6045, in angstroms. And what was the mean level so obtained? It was 16.4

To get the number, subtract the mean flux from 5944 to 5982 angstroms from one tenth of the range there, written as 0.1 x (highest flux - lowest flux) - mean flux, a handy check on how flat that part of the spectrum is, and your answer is -16.6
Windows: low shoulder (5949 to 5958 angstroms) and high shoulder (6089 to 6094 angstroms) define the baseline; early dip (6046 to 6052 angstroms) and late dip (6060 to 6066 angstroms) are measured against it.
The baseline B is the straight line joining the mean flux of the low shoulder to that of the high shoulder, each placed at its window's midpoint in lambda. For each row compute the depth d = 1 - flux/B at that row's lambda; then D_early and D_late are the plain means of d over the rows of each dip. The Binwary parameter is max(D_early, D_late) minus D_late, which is 0.000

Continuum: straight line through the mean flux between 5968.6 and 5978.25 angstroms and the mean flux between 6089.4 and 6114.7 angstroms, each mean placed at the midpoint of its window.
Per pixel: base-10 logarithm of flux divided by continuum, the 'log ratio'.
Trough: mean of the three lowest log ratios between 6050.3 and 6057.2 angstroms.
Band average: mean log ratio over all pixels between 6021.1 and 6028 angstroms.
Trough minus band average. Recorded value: 0.020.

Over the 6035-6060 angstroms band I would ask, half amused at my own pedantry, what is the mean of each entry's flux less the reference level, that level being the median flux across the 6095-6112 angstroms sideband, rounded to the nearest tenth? 0.6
